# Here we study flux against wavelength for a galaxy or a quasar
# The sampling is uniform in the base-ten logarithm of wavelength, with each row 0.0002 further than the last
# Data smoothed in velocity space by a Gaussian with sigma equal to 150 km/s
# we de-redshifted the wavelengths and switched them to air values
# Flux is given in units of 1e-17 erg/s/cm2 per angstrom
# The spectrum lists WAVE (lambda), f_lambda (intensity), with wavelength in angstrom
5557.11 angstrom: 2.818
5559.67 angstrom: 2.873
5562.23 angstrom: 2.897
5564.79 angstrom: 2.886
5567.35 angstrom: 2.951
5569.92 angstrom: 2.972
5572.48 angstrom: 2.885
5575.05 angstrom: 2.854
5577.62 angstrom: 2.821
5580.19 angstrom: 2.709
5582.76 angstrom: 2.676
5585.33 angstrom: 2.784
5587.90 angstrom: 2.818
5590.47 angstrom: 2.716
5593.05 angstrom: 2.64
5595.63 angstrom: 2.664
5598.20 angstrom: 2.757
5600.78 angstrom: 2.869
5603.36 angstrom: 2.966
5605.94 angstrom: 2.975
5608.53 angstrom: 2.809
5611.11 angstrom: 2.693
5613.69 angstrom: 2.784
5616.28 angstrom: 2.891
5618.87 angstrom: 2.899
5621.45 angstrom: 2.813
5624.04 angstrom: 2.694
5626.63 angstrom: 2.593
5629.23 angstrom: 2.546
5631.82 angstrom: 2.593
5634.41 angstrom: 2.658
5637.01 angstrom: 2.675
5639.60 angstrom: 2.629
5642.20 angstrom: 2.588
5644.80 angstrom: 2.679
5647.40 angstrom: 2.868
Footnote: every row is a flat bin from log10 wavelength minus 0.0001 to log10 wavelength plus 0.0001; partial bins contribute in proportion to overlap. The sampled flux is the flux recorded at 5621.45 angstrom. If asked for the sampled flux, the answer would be 2.813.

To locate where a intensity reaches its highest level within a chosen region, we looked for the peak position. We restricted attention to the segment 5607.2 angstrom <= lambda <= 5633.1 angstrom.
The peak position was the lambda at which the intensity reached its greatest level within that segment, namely 5618.87 angstrom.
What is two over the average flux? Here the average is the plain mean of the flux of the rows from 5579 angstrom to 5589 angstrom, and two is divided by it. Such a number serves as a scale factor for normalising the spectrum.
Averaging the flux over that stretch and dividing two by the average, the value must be 0.73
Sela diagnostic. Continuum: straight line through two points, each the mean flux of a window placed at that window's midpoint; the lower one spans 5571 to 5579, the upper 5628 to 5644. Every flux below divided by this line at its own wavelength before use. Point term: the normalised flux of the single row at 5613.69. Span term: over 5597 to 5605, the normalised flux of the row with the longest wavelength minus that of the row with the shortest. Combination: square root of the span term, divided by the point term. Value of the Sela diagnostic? 0.28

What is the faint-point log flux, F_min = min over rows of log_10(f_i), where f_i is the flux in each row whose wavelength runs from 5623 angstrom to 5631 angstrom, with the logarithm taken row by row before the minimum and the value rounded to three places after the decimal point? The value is 0.406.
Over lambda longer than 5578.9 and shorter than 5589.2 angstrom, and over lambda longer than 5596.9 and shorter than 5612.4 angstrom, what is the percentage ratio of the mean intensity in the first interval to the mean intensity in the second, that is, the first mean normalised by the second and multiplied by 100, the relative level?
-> 97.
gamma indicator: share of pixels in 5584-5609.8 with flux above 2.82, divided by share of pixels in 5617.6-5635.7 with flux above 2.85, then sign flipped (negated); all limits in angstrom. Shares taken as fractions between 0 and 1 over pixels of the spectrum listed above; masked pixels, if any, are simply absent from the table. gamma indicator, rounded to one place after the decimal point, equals -2.1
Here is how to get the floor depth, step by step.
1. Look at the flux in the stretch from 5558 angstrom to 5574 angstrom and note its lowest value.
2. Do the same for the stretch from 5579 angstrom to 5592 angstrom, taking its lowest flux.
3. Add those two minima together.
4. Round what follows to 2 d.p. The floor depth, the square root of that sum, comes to 2.36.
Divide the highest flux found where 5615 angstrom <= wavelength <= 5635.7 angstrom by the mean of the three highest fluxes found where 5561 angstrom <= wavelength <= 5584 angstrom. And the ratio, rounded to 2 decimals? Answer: 0.99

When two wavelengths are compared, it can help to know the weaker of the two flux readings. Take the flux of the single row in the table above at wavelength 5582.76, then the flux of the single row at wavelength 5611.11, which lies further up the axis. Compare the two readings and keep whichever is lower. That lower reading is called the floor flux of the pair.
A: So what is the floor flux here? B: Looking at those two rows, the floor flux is 2.68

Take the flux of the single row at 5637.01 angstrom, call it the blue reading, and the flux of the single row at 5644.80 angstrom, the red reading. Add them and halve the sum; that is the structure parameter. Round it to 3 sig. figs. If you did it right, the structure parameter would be 2.68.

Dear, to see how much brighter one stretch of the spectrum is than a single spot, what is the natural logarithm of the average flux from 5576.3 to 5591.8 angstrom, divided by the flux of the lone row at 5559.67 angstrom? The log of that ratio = -0.042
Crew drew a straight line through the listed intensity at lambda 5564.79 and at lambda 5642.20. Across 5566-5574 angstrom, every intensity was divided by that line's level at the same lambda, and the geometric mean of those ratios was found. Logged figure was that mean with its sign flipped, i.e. -1.02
